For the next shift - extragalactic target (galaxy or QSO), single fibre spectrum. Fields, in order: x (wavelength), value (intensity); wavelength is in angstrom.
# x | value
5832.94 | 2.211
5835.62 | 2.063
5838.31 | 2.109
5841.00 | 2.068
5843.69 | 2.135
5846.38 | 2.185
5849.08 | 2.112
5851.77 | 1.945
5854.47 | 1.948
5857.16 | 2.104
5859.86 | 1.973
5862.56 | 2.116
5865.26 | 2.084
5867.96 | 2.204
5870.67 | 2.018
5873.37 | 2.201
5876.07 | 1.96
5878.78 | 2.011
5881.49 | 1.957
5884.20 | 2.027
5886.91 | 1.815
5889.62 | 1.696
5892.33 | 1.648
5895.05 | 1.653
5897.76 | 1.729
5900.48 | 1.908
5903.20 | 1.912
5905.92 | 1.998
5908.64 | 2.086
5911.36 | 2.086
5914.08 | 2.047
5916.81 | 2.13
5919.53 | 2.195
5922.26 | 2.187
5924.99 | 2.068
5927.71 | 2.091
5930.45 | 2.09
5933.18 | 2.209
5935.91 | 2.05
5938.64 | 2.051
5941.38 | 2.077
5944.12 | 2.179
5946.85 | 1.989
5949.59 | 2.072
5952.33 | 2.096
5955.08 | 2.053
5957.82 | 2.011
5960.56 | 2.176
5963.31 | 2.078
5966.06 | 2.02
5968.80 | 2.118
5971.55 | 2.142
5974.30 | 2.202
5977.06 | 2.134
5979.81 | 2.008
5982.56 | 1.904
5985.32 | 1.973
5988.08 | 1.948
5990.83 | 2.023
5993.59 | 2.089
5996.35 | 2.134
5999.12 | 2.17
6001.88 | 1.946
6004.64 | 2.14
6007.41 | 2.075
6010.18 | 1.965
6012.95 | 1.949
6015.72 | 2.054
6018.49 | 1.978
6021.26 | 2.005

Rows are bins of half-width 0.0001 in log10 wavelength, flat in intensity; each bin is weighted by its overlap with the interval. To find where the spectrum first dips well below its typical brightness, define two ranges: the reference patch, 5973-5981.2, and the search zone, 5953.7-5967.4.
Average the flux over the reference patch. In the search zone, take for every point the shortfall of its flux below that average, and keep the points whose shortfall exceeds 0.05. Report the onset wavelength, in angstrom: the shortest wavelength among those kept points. 5955.08 angstrom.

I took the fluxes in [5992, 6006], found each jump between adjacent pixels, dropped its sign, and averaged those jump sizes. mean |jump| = 0.12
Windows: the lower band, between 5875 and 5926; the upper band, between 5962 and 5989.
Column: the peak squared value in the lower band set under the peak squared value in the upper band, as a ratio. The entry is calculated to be 1.01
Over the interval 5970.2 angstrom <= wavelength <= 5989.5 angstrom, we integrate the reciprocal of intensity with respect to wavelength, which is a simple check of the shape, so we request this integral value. 9.5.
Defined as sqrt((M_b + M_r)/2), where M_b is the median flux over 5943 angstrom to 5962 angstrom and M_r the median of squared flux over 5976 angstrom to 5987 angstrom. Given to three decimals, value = 1.737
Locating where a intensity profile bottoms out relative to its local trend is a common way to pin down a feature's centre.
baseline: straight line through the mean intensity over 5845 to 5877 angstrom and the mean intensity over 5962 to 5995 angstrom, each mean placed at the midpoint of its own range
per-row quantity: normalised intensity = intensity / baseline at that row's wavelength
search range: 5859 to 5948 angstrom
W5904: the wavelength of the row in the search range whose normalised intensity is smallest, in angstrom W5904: 5892.33 angstrom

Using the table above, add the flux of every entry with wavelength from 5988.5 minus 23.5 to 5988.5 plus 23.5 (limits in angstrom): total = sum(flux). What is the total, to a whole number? 35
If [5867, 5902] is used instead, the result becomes 25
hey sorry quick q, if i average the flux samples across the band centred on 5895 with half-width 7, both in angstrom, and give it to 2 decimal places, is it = 1.73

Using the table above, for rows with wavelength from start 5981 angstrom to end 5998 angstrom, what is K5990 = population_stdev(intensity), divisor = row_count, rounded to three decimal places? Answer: 0.080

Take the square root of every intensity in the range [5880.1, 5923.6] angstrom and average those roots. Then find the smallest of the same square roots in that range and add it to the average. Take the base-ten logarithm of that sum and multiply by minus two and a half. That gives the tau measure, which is -1.07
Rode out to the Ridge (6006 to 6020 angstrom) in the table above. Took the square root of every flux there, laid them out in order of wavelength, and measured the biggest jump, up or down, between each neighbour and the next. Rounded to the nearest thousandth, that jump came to 0.039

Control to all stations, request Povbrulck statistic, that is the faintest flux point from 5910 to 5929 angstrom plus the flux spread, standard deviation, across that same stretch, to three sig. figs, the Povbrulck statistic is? 2.10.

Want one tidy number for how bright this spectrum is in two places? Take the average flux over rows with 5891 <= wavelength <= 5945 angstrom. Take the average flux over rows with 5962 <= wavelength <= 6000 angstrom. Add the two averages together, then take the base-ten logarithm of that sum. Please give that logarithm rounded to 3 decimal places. 0.611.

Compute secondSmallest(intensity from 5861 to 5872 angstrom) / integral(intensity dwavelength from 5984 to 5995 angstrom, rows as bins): 0.094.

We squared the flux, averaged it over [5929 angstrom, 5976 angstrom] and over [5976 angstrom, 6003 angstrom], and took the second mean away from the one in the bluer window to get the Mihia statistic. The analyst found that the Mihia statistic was 0.25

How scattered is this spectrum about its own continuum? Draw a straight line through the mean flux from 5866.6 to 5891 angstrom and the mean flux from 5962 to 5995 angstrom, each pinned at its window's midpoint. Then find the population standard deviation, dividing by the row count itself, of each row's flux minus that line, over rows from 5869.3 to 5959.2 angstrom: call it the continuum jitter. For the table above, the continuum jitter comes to 0.14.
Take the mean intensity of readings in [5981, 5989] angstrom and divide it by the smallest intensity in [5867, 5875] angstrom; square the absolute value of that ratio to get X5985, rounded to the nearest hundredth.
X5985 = 0.93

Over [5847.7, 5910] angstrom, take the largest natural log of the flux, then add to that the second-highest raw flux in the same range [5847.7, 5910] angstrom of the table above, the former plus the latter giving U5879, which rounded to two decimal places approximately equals 2.99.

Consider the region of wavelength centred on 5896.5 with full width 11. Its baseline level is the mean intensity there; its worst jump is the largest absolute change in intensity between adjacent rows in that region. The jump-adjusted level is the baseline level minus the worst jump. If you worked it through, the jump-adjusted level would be 1.56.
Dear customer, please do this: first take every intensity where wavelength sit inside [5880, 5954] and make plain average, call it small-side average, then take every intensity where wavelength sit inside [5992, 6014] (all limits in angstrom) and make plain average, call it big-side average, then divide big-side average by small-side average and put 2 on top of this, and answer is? 3.028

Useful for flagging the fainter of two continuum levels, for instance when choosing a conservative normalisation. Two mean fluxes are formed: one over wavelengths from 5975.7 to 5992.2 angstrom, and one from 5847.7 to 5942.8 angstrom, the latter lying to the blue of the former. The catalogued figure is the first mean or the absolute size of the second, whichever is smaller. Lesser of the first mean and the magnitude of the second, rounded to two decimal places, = 2.00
